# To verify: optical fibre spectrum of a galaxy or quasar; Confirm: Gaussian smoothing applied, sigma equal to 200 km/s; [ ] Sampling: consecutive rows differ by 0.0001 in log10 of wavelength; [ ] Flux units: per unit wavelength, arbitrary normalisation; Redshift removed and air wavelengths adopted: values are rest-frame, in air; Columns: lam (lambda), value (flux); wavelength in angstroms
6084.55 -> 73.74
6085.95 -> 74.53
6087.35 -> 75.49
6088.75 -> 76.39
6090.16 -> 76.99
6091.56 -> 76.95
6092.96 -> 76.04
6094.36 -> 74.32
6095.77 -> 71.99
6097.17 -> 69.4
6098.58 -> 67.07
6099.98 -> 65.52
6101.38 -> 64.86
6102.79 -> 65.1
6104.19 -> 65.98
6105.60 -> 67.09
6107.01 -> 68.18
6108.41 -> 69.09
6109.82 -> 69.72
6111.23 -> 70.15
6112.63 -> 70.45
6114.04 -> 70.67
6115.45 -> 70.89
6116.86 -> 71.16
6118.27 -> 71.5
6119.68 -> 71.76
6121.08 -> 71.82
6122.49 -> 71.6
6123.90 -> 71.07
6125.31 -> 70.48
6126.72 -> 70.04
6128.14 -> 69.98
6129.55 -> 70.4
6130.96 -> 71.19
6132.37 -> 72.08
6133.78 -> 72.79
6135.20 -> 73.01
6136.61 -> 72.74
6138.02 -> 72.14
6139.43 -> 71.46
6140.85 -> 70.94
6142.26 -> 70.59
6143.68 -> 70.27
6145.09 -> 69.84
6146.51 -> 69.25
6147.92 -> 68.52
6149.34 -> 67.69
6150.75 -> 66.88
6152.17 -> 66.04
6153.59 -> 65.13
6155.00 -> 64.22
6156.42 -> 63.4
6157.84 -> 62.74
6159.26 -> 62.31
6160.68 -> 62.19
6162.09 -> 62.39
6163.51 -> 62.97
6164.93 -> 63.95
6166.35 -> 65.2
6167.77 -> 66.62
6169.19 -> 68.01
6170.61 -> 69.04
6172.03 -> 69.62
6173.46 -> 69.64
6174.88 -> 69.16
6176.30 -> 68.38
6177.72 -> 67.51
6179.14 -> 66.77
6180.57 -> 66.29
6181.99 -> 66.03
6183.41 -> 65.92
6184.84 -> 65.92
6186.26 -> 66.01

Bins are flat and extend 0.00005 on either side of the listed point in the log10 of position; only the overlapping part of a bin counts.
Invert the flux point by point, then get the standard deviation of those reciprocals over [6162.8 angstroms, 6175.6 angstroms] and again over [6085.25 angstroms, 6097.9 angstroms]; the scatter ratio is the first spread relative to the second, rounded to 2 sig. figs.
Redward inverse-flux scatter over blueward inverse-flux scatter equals 1.2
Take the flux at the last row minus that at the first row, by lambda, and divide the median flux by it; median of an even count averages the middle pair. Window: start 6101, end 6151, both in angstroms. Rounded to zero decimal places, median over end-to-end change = 35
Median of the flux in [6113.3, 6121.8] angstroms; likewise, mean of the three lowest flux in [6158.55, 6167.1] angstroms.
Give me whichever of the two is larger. 71.3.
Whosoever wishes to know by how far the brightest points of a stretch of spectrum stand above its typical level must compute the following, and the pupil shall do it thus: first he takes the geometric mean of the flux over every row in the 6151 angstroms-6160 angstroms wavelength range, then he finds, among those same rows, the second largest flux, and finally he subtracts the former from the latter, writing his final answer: 1.2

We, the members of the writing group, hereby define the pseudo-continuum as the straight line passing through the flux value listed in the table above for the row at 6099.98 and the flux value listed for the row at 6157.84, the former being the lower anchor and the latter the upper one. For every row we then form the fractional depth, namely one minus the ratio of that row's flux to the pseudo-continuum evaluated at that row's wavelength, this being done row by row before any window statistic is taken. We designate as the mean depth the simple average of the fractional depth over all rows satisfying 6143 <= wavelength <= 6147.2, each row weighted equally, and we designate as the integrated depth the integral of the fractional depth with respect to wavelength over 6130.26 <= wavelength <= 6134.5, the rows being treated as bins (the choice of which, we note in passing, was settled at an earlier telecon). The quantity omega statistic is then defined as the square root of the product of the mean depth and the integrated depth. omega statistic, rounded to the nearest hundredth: 0.23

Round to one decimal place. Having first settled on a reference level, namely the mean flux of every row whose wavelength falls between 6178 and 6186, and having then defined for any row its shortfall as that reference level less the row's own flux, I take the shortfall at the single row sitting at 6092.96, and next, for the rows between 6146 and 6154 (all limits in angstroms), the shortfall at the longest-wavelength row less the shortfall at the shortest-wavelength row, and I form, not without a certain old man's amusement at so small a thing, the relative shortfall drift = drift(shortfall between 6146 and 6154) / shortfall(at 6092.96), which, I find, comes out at -0.4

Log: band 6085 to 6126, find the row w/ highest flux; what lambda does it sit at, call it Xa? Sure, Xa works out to 6090.16 angstroms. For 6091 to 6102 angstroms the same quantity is 6091.56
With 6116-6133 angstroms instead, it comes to 6132.37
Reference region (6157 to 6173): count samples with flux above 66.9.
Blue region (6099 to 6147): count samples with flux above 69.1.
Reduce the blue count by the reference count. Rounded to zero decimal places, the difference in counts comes 24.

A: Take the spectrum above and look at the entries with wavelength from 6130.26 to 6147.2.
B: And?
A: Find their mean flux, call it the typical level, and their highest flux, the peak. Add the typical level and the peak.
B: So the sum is 144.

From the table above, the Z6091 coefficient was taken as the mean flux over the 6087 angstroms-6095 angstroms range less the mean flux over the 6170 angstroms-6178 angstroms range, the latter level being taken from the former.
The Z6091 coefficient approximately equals 7.1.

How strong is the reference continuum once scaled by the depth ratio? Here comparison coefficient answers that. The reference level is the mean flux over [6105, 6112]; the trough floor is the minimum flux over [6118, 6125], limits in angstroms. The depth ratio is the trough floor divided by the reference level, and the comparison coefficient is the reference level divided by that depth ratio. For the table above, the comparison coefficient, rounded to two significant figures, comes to 67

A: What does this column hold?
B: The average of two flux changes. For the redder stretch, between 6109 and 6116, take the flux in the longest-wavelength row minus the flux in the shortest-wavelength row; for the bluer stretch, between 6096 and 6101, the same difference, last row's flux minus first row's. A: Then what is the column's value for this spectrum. -1.4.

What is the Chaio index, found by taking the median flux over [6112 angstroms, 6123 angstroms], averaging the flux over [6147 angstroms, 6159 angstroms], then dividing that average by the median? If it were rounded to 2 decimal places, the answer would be 0.92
